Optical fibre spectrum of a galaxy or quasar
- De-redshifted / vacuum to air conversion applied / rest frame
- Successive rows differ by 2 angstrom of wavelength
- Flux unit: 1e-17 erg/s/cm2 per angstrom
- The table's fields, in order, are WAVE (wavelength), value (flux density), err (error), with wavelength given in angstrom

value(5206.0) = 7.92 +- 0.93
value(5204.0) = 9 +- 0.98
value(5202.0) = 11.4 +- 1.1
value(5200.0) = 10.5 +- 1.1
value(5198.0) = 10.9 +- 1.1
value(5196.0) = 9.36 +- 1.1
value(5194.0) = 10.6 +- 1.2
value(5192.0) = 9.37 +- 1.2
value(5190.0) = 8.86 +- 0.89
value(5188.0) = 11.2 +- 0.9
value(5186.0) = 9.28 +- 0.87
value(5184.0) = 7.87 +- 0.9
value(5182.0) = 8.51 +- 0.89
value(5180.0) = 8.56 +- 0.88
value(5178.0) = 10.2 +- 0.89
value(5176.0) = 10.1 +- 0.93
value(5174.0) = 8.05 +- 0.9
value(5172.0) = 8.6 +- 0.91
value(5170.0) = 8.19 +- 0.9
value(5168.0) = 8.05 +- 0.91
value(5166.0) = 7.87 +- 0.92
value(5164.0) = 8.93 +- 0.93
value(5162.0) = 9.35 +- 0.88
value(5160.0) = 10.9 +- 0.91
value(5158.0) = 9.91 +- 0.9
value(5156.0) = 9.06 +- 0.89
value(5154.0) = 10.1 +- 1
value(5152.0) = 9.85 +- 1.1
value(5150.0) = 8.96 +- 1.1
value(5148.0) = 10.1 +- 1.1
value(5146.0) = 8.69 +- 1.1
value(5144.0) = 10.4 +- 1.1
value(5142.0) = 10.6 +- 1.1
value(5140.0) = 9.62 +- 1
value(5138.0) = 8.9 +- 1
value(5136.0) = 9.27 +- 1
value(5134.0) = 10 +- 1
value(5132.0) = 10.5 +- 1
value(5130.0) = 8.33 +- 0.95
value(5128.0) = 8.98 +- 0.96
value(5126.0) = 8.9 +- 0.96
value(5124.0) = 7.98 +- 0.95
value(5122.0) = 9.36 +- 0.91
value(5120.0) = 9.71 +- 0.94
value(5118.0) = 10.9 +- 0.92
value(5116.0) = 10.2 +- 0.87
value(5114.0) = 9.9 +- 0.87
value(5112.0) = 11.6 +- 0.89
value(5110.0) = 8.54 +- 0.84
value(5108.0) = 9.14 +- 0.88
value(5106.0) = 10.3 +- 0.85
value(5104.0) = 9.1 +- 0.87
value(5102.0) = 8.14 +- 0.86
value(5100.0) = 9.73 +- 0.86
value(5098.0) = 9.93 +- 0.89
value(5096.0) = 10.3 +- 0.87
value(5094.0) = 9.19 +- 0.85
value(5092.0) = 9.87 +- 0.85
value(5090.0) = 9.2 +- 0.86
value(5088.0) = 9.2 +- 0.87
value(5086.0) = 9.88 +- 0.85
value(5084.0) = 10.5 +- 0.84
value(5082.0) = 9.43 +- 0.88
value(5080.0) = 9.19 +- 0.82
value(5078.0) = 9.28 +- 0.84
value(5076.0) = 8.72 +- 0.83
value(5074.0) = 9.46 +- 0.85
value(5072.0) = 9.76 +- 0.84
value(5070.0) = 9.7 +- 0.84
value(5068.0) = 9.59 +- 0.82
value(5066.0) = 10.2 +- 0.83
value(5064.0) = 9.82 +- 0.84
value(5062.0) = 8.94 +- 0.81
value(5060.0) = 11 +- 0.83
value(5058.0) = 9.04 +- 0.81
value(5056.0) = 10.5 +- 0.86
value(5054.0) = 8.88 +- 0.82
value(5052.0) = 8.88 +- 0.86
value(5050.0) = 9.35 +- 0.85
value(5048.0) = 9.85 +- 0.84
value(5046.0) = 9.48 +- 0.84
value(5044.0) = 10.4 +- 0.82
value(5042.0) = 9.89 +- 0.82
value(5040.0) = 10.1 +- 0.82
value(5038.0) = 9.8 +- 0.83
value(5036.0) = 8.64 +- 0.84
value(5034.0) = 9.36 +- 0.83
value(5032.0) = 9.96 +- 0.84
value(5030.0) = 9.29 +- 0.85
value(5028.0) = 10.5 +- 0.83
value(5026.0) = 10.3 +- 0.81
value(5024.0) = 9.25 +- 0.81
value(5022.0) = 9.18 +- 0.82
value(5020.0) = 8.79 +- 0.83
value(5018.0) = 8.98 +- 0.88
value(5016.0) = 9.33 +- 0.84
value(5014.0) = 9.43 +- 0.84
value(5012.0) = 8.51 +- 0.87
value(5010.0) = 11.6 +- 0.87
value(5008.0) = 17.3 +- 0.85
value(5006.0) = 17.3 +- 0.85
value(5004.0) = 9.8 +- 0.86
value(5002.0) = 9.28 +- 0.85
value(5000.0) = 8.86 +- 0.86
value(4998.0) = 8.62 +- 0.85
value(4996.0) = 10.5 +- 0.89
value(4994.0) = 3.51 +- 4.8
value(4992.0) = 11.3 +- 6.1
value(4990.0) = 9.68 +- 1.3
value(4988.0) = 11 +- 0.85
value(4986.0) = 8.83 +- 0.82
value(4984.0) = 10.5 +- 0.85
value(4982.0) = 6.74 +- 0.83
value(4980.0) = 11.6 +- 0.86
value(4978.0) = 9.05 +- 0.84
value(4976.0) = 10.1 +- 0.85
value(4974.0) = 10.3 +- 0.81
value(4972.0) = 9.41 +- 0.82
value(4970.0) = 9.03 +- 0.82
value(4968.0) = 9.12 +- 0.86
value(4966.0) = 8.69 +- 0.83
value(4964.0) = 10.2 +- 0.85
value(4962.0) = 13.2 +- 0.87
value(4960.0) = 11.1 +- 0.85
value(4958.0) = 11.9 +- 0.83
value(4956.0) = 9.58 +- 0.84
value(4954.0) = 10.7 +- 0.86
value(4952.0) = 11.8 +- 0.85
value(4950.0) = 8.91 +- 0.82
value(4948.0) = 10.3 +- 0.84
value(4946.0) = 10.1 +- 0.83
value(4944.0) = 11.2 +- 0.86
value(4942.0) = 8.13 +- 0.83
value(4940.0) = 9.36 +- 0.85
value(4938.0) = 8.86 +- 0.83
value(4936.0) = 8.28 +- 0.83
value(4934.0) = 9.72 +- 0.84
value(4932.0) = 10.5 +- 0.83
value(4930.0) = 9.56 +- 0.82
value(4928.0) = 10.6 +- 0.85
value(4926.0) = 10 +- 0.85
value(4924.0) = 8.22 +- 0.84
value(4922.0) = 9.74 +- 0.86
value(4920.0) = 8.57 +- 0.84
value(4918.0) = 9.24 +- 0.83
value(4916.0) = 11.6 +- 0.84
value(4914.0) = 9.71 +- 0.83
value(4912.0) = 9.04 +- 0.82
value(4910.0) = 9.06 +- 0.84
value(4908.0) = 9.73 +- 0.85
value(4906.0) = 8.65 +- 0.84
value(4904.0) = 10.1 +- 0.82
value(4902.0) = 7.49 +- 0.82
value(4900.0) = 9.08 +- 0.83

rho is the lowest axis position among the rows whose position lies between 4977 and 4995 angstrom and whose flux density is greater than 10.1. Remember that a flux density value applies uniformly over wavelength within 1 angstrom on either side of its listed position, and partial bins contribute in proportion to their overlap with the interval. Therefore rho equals 4980.0 angstrom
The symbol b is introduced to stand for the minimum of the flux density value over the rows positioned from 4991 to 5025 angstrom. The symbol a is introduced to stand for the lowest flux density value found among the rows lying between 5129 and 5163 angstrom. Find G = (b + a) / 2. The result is 5.92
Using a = 8.33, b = 3.51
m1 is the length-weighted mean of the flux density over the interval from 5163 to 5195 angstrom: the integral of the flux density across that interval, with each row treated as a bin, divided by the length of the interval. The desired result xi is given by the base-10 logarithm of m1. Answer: 0.95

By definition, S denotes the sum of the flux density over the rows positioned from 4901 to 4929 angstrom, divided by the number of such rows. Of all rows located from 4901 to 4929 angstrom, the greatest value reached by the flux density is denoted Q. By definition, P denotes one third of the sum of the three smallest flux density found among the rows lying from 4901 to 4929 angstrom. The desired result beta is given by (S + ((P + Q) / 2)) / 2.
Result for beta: 9.6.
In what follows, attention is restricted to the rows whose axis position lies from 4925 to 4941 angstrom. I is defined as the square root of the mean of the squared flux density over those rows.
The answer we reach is 9.6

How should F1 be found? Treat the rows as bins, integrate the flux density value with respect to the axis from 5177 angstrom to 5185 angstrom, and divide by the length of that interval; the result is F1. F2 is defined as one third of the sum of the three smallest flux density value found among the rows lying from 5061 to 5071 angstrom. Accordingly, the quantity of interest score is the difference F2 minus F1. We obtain 0.6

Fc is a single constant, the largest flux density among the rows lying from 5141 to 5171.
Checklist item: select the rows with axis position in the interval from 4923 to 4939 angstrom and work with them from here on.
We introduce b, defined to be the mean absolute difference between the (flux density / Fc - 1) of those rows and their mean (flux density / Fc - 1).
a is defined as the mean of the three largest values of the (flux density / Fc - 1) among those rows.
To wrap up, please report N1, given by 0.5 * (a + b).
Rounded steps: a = -0.049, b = 0.070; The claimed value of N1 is 0.01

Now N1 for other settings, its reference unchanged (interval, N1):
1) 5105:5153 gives 0.04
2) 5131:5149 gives 0.01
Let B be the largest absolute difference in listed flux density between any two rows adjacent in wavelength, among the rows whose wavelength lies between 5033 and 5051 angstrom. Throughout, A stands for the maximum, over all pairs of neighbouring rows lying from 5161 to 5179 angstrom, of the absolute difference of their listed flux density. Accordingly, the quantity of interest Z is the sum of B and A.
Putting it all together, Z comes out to 3.2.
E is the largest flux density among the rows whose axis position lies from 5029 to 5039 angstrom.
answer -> 9.96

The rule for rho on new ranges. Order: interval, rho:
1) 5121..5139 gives 5132.0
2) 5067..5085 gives 5084.0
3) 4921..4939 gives 4928.0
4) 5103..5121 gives 5106.0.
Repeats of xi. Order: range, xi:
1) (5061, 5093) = 0.98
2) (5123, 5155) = 0.98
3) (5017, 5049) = 0.98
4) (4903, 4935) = 0.98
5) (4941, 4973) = 1.01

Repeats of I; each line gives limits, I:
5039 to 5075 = 9.7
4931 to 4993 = 10.1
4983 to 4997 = 9.7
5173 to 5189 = 9.3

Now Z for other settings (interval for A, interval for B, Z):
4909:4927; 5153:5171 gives 3.9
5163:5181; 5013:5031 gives 3.3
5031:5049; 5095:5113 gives 4.2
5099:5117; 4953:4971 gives 6.1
